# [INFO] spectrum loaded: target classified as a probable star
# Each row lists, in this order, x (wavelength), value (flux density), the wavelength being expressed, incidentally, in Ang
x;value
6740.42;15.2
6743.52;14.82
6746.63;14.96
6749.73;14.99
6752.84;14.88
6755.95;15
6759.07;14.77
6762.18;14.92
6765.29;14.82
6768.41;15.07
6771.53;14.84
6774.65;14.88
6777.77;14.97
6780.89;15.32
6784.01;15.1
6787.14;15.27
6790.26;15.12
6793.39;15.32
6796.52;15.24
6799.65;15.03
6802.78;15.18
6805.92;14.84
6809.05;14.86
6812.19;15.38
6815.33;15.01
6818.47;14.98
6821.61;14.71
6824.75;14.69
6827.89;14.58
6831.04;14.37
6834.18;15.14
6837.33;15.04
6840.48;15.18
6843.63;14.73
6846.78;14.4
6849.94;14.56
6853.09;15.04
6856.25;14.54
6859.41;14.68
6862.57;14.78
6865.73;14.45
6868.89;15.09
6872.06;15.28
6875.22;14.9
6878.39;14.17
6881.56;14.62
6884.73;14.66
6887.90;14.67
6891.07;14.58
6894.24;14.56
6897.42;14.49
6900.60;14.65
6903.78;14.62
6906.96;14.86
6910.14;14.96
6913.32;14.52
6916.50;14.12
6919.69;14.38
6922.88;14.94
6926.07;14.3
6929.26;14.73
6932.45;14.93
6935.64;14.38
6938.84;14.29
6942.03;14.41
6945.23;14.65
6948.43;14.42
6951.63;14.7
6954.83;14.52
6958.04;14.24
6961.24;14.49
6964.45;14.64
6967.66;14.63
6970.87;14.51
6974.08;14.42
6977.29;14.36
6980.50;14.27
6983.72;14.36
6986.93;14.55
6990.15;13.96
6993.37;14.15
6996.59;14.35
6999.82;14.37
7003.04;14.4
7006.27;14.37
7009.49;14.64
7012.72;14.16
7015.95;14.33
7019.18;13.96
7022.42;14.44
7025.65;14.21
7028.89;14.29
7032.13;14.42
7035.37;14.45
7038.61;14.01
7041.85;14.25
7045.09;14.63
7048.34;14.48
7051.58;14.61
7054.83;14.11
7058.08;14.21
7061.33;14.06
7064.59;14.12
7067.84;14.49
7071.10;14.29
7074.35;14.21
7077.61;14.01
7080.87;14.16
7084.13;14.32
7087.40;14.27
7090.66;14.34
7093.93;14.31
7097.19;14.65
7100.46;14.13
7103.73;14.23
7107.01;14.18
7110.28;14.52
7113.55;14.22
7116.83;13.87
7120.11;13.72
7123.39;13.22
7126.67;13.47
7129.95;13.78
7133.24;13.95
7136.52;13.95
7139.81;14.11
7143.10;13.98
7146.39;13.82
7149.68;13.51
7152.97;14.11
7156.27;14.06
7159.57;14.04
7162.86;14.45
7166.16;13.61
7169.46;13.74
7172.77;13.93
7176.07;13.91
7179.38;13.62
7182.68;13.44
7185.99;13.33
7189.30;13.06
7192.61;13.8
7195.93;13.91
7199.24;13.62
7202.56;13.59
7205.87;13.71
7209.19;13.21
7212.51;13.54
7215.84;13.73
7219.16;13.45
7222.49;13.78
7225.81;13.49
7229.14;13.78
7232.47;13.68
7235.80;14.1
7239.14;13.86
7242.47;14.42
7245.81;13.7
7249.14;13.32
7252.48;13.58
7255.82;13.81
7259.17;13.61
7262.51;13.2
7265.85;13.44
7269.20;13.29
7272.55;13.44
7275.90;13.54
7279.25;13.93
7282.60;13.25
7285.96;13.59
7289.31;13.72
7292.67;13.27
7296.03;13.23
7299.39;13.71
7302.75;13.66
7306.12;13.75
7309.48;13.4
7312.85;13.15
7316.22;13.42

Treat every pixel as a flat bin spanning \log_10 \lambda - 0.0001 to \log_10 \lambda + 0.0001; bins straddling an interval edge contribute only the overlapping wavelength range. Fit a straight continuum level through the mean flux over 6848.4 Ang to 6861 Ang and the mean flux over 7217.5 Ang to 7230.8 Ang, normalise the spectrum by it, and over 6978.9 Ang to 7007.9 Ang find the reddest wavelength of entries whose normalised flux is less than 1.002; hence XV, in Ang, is 6993.37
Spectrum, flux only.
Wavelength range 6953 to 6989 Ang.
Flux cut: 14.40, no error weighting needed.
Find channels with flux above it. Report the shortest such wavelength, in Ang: 6954.83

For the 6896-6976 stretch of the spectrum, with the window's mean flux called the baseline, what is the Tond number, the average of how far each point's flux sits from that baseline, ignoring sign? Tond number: 0.18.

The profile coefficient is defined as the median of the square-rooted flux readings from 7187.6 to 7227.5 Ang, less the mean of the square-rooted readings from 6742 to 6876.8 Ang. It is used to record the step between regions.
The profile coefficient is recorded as -0.17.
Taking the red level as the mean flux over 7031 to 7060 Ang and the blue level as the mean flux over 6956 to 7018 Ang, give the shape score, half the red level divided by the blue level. 0.499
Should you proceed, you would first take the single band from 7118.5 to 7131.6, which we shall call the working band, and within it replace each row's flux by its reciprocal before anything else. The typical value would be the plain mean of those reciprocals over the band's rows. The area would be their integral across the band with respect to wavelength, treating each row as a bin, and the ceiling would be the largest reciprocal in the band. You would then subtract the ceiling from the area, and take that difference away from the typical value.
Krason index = -0.82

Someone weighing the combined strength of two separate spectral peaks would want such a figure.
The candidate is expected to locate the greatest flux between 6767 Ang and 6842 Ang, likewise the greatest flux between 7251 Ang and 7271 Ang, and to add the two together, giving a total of 29.2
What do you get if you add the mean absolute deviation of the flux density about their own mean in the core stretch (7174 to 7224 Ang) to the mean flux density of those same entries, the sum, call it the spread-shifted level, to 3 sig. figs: 13.8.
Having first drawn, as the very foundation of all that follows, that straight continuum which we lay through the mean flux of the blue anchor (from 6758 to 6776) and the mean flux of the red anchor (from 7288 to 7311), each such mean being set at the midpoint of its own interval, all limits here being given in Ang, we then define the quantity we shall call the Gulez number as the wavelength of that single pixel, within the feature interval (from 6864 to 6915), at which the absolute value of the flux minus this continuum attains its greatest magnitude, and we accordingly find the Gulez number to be 6872.06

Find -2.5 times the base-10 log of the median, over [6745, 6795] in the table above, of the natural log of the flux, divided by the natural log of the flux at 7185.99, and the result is -0.048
